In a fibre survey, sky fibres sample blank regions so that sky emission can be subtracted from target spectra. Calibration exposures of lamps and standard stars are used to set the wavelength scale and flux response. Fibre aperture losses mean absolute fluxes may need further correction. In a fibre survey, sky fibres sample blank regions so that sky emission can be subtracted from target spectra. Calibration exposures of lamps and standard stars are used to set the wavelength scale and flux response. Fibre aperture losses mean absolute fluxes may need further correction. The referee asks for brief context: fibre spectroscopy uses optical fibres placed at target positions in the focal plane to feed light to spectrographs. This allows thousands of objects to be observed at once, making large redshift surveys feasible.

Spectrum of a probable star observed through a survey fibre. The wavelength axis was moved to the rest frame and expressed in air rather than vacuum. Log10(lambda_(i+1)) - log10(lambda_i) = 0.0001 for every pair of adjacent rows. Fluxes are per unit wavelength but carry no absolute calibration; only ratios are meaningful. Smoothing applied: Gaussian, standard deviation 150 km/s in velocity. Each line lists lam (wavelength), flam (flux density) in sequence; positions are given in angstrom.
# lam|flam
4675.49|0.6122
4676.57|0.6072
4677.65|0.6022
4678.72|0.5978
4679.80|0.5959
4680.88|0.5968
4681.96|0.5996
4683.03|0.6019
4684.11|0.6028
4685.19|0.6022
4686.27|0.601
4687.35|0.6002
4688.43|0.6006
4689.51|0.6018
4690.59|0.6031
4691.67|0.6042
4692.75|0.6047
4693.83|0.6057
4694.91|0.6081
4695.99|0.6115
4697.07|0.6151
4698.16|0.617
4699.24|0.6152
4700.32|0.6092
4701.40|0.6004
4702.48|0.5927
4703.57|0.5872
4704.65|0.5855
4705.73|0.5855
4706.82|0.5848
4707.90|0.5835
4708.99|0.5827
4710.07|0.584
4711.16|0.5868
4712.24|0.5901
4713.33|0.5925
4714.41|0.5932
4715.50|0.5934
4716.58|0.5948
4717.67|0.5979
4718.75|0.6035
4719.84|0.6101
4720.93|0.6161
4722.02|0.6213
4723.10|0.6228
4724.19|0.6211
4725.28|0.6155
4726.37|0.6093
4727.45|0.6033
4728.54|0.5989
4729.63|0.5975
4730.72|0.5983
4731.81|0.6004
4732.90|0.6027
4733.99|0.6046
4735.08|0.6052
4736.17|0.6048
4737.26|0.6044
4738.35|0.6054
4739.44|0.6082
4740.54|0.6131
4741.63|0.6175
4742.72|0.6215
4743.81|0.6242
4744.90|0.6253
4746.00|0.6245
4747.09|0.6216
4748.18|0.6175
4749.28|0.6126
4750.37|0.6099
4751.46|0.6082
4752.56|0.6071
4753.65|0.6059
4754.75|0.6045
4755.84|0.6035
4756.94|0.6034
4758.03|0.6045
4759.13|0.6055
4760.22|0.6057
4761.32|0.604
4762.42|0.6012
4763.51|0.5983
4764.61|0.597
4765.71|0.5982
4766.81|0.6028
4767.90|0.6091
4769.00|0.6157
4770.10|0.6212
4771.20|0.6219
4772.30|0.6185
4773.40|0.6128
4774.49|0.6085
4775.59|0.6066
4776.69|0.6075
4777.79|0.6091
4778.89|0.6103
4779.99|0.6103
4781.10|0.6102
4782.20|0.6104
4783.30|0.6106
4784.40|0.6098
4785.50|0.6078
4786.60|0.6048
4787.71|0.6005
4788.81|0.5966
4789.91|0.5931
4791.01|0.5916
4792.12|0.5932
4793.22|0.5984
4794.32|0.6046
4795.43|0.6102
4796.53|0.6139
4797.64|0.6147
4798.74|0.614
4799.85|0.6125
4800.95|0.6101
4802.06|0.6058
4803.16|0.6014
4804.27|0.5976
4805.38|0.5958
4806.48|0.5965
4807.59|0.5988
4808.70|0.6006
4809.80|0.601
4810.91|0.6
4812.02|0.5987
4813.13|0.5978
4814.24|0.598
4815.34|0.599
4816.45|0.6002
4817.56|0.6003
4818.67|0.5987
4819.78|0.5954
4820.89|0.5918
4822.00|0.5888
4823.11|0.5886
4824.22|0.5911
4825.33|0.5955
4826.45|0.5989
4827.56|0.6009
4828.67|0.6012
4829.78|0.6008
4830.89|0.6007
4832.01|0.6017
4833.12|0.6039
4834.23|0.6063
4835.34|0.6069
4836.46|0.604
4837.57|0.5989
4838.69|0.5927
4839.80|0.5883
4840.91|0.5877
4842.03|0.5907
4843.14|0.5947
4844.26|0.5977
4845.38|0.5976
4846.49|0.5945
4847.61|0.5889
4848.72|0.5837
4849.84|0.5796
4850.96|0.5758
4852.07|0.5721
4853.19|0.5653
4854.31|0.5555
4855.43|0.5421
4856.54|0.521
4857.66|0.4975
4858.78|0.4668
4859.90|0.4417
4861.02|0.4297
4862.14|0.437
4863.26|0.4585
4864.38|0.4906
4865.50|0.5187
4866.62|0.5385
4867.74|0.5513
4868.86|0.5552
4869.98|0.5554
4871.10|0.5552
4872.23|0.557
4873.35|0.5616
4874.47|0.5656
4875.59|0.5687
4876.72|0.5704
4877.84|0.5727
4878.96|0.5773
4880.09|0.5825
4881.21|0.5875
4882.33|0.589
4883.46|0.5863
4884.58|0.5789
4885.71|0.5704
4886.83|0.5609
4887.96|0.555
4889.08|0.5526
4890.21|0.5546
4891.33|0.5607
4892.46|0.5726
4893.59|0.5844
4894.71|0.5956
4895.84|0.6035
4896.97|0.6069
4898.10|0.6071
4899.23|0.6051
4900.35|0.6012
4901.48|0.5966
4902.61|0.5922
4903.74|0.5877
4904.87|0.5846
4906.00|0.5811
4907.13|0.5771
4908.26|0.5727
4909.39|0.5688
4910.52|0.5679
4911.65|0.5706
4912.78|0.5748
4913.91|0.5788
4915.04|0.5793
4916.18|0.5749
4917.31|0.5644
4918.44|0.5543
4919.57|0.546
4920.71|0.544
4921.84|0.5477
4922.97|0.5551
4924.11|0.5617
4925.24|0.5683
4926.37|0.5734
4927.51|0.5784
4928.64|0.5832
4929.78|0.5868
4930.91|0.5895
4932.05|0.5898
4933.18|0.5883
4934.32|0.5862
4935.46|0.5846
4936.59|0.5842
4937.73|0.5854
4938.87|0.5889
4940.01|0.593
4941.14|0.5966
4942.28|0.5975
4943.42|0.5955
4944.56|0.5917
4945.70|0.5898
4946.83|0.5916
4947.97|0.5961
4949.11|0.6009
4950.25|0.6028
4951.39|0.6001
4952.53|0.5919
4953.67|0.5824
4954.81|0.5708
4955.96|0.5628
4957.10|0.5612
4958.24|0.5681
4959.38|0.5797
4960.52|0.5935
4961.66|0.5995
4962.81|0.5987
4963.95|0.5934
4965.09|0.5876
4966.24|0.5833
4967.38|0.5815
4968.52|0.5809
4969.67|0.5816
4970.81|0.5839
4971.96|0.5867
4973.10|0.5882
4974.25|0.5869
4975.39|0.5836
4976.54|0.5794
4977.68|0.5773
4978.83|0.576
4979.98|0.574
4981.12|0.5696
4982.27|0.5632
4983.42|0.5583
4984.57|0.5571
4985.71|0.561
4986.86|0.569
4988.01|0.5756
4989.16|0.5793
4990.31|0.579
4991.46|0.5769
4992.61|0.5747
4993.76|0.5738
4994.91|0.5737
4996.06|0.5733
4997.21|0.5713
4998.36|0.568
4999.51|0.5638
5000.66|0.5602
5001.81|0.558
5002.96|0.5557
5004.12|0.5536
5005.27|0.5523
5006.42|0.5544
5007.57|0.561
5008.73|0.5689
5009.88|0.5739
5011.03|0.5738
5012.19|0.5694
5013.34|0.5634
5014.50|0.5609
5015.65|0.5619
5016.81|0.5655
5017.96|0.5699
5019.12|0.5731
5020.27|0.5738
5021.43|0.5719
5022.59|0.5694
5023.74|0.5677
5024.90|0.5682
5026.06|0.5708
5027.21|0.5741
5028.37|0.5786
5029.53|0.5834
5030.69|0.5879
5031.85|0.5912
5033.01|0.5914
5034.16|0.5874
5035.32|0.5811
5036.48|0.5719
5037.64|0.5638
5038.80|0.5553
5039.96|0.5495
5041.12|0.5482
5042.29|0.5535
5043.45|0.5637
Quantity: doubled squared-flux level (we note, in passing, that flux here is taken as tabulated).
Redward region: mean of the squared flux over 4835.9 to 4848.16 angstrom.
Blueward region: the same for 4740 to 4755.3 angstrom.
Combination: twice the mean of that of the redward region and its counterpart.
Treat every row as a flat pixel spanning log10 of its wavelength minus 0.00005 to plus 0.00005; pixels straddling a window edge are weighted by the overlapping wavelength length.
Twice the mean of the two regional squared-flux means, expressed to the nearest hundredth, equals 0.73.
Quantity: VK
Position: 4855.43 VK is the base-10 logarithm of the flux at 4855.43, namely -0.266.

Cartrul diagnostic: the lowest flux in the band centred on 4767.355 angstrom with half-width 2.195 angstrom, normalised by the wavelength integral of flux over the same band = 0.225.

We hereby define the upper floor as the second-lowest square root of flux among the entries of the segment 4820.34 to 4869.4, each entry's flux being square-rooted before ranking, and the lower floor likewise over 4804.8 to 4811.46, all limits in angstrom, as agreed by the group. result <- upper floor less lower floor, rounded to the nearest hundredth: -0.11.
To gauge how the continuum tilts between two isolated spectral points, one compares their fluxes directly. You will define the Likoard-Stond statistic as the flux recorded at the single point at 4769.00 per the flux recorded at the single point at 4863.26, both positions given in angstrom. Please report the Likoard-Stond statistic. 1.34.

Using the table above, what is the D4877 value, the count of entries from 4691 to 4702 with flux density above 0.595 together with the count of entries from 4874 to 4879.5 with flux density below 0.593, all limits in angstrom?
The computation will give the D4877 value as 15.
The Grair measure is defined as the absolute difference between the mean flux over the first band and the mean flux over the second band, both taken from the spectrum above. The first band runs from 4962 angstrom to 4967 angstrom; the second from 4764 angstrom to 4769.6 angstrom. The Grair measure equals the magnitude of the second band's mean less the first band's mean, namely 0.014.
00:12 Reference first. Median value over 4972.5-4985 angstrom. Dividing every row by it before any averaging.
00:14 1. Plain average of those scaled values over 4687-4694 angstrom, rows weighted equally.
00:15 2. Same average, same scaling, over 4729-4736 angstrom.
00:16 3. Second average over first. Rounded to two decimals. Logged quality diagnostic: 1.00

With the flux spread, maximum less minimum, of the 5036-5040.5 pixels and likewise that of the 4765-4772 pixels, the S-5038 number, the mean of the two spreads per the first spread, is 1.03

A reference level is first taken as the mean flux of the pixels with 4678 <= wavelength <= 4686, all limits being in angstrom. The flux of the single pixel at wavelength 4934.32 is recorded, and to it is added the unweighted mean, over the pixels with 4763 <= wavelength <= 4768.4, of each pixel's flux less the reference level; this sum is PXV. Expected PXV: 0.59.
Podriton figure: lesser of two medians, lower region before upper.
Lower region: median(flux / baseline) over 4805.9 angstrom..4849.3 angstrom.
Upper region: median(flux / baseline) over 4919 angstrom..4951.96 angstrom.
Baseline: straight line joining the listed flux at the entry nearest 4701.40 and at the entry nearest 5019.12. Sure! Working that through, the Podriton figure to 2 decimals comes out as 1.01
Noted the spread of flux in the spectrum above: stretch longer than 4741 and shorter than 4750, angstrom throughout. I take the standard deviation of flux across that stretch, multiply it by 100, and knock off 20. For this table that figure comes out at -19.6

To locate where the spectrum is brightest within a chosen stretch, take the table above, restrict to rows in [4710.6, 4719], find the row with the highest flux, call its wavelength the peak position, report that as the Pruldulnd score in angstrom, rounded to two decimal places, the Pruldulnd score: 4718.75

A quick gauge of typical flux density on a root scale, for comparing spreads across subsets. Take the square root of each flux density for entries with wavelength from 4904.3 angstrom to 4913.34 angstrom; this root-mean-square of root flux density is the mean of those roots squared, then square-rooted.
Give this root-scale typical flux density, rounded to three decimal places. 0.758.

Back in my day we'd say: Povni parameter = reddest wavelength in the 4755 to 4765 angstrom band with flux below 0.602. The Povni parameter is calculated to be 4764.61 angstrom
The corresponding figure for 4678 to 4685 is 4683.03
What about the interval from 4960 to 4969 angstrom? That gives 4968.52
